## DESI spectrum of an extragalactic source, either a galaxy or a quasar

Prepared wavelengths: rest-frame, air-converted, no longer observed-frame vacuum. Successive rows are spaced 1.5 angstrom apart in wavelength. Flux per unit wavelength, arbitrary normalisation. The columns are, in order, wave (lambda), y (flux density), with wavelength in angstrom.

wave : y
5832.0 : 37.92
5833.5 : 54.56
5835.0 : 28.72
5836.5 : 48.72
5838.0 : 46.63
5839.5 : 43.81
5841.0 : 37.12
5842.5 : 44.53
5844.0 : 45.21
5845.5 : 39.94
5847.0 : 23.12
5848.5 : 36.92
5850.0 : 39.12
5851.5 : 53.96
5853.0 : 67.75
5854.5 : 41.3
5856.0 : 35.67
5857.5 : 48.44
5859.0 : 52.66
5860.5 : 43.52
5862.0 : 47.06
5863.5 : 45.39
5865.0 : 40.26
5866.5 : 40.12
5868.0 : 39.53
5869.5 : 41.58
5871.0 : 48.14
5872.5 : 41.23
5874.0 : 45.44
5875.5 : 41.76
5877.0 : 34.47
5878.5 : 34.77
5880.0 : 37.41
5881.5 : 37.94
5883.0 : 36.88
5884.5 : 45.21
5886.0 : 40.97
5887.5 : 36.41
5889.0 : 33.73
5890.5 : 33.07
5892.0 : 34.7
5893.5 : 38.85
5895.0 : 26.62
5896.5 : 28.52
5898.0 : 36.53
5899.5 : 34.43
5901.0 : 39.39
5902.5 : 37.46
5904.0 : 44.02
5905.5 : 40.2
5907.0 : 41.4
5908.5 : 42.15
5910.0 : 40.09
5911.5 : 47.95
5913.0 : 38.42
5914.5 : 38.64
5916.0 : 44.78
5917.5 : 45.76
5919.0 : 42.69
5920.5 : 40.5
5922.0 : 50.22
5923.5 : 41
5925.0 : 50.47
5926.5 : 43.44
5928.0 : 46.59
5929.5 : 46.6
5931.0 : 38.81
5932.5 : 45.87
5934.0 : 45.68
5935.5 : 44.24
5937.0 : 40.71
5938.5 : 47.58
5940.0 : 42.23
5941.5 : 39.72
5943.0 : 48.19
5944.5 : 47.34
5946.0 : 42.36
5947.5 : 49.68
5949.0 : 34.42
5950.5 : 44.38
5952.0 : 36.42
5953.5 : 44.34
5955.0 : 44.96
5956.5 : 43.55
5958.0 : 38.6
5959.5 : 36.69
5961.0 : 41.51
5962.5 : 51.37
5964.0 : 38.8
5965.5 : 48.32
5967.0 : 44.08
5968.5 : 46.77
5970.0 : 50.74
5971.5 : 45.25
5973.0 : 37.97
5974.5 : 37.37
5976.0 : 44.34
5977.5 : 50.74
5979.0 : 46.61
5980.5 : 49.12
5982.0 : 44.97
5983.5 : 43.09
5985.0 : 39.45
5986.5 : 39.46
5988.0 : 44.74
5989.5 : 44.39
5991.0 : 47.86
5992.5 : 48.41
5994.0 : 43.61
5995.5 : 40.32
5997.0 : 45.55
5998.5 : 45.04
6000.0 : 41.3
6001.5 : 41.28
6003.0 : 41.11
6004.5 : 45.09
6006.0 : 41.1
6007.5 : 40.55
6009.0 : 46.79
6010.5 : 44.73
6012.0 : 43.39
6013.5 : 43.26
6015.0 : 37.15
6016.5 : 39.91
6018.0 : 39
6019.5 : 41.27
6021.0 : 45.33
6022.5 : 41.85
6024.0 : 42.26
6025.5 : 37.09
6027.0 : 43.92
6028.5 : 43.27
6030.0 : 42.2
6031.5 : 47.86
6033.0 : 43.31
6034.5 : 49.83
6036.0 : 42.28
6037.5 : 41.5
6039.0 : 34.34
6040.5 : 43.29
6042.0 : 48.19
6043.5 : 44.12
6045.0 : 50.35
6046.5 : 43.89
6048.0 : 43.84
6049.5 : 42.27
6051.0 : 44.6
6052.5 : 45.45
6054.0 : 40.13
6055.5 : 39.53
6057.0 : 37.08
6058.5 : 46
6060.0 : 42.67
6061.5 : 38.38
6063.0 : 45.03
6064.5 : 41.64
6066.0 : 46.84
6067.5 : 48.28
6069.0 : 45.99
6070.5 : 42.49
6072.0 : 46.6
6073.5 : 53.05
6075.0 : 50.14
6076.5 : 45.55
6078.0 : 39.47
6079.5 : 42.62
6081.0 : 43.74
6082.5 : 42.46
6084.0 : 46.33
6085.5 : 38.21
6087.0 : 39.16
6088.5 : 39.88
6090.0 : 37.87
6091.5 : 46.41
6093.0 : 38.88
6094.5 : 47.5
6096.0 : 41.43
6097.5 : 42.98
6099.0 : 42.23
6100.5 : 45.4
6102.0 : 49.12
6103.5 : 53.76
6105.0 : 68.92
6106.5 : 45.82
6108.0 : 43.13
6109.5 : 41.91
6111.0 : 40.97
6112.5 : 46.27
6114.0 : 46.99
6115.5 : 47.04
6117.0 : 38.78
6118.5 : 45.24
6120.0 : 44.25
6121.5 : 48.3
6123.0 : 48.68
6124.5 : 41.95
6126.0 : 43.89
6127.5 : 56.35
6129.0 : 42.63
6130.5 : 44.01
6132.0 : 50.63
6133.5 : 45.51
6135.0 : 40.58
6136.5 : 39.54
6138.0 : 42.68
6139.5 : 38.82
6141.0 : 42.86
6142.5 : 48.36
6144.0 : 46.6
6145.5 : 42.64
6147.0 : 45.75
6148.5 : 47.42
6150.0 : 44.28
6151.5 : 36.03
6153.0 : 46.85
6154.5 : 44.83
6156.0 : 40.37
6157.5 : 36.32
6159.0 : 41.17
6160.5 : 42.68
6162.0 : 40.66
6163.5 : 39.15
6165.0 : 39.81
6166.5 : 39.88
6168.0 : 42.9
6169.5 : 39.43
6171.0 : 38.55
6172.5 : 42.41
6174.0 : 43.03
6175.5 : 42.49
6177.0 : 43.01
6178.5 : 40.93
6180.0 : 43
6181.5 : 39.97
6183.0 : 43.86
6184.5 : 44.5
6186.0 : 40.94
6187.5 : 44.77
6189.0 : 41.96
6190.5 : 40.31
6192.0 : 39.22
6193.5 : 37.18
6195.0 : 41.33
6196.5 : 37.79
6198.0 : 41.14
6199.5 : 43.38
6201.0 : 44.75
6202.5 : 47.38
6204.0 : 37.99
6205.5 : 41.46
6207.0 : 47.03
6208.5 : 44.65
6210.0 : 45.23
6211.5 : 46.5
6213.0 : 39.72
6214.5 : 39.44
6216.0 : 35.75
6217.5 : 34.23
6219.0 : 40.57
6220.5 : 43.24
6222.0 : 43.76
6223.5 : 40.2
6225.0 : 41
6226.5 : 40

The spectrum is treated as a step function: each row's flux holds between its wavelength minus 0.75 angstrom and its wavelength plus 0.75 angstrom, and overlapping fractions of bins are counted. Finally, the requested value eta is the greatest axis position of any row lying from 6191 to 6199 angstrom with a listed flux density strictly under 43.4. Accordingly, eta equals 6198.0 angstrom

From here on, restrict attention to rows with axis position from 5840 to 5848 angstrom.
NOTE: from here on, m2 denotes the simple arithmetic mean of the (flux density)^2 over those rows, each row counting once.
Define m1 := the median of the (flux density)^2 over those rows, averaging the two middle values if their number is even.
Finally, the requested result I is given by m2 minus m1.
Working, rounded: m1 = 1595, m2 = 1507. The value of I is -88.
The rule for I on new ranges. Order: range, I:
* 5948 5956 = -272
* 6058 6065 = 14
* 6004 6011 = -89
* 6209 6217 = 146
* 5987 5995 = 100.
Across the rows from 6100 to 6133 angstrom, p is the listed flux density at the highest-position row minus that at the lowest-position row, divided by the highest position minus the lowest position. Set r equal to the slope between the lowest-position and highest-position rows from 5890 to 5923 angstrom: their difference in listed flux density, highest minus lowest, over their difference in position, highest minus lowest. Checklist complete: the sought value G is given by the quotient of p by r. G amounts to 0.30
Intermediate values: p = 0.17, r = 0.5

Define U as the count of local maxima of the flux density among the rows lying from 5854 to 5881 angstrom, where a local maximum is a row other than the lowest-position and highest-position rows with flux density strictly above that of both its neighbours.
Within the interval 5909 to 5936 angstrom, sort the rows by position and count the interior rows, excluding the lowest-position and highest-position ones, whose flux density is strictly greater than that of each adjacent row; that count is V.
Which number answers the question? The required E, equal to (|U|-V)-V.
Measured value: -8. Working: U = 4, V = 6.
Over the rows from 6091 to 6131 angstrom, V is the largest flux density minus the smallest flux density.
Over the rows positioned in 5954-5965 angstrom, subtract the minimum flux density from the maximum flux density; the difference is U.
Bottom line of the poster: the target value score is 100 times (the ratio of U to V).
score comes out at 49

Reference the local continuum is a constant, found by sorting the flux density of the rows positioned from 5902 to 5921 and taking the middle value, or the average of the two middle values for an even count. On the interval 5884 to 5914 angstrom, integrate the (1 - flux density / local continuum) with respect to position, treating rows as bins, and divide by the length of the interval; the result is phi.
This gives 0.08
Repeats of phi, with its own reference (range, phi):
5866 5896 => 0.07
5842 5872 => -0.06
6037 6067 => -0.04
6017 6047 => -0.04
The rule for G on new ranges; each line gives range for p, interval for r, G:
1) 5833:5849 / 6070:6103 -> -5.59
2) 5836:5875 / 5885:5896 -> 0.05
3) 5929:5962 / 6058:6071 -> 0.55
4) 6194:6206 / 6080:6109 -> -0.55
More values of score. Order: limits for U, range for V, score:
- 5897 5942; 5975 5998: 142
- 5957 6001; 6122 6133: 102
